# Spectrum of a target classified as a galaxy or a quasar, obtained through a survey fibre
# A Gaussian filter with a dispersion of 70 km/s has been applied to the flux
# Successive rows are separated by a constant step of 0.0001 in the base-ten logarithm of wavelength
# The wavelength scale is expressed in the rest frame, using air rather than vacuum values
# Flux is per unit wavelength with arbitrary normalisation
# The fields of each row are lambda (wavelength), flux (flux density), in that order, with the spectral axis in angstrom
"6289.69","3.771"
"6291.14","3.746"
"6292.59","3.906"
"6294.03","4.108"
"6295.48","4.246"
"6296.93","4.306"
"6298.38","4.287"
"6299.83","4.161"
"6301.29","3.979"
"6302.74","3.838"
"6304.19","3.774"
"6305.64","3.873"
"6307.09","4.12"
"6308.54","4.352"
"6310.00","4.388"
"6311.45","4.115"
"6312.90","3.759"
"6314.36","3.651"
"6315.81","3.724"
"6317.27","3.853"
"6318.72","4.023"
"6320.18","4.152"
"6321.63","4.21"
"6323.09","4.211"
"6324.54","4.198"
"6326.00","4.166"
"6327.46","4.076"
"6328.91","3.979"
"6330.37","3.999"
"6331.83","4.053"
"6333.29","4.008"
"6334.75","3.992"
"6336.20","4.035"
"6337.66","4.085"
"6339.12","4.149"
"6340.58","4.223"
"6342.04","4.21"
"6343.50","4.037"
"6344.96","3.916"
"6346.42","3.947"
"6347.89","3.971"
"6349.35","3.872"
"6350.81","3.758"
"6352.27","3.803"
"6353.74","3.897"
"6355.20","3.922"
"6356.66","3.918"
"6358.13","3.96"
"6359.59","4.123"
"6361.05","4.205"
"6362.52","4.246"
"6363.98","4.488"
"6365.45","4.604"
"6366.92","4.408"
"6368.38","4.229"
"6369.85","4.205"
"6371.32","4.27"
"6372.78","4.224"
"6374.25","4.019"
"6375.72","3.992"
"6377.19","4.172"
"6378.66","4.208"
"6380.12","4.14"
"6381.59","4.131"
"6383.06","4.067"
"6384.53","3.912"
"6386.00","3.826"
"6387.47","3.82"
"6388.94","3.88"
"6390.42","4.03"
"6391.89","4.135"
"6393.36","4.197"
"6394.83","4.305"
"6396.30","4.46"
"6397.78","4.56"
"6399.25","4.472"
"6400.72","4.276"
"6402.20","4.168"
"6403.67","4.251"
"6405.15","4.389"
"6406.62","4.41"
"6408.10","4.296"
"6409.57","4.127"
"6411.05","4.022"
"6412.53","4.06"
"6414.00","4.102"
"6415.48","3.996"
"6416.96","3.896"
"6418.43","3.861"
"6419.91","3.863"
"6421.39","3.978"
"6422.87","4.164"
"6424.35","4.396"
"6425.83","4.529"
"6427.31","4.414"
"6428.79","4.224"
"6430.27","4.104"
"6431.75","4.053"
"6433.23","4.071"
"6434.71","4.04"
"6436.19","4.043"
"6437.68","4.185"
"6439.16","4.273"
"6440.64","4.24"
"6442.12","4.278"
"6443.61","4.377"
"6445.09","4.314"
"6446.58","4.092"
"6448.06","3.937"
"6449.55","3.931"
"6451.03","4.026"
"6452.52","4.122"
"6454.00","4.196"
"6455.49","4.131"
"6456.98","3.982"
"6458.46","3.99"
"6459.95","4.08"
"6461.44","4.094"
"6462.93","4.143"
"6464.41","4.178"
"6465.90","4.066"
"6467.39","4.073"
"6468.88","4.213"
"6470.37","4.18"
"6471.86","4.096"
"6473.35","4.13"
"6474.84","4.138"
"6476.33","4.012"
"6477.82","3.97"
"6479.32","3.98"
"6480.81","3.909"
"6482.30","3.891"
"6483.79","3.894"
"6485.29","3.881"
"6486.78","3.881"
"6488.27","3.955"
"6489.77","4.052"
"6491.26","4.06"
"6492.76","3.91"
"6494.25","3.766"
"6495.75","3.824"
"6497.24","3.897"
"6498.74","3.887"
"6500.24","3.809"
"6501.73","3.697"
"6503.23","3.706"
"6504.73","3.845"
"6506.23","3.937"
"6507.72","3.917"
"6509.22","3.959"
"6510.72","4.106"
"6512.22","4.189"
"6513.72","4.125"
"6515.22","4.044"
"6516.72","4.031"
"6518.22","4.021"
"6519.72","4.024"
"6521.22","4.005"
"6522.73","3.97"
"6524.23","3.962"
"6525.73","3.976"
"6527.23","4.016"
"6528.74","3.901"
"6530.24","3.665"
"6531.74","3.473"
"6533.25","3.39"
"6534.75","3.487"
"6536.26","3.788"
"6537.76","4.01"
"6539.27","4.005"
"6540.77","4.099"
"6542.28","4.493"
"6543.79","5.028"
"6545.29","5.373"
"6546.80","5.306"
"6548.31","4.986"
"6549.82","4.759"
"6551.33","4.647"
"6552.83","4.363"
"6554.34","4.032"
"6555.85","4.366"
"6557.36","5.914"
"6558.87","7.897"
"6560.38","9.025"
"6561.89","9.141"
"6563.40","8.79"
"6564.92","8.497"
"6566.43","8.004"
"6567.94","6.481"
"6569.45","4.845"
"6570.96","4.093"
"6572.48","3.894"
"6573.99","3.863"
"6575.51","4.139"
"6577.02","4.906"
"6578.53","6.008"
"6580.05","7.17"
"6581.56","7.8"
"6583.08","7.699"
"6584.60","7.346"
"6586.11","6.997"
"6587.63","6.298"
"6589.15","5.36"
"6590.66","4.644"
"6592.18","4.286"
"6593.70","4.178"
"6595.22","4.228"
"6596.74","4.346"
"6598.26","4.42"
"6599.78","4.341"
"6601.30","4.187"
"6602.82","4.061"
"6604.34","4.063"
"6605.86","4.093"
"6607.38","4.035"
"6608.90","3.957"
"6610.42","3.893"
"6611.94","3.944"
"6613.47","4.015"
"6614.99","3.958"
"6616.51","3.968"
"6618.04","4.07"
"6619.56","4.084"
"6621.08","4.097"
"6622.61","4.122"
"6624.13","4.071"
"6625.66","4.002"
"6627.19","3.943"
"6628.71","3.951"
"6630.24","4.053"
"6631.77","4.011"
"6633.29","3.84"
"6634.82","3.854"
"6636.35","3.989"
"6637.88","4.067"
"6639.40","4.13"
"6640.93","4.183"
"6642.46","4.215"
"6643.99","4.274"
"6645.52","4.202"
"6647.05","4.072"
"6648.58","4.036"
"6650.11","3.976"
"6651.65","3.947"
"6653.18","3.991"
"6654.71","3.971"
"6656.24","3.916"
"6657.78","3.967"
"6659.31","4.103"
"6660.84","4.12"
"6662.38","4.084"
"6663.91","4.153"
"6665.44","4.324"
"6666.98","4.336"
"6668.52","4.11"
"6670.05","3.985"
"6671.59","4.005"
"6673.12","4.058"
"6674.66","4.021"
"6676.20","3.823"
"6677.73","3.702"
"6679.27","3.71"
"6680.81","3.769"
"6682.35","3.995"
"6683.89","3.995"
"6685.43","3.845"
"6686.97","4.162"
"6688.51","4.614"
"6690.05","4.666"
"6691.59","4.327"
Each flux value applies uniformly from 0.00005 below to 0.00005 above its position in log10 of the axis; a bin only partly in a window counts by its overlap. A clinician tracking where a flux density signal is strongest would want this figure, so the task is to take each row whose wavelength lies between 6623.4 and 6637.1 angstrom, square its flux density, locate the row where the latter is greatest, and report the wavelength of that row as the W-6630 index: 6624.13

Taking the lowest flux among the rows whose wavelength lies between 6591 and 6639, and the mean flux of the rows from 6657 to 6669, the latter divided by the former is 1.08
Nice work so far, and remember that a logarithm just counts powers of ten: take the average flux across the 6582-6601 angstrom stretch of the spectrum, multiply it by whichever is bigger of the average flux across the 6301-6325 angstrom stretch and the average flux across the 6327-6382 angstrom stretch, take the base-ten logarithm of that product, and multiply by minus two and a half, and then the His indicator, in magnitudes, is -3.35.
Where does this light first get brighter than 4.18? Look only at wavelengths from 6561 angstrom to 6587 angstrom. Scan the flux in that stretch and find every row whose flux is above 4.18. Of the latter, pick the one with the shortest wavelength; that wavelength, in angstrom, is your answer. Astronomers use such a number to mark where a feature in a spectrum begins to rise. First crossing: 6561.89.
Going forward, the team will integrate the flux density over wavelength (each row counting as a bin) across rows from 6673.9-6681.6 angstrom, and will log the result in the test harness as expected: 29.3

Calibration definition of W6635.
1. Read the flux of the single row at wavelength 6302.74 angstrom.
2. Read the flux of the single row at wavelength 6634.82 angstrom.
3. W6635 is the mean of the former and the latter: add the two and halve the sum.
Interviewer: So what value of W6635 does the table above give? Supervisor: 3.85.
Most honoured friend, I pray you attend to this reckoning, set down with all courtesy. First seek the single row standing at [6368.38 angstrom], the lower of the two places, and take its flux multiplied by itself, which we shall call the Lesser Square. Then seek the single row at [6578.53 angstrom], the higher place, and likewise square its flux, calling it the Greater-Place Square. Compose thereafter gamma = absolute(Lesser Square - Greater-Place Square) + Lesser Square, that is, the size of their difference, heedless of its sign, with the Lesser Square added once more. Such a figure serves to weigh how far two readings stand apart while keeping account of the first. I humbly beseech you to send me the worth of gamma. 36.1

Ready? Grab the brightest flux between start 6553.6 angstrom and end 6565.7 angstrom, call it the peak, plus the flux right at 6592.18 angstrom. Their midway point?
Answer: 6.71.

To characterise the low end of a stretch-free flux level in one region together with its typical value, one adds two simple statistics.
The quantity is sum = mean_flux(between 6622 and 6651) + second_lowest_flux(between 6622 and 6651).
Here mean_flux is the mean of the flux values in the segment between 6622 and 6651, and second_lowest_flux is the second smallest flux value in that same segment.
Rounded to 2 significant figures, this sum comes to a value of 7.9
